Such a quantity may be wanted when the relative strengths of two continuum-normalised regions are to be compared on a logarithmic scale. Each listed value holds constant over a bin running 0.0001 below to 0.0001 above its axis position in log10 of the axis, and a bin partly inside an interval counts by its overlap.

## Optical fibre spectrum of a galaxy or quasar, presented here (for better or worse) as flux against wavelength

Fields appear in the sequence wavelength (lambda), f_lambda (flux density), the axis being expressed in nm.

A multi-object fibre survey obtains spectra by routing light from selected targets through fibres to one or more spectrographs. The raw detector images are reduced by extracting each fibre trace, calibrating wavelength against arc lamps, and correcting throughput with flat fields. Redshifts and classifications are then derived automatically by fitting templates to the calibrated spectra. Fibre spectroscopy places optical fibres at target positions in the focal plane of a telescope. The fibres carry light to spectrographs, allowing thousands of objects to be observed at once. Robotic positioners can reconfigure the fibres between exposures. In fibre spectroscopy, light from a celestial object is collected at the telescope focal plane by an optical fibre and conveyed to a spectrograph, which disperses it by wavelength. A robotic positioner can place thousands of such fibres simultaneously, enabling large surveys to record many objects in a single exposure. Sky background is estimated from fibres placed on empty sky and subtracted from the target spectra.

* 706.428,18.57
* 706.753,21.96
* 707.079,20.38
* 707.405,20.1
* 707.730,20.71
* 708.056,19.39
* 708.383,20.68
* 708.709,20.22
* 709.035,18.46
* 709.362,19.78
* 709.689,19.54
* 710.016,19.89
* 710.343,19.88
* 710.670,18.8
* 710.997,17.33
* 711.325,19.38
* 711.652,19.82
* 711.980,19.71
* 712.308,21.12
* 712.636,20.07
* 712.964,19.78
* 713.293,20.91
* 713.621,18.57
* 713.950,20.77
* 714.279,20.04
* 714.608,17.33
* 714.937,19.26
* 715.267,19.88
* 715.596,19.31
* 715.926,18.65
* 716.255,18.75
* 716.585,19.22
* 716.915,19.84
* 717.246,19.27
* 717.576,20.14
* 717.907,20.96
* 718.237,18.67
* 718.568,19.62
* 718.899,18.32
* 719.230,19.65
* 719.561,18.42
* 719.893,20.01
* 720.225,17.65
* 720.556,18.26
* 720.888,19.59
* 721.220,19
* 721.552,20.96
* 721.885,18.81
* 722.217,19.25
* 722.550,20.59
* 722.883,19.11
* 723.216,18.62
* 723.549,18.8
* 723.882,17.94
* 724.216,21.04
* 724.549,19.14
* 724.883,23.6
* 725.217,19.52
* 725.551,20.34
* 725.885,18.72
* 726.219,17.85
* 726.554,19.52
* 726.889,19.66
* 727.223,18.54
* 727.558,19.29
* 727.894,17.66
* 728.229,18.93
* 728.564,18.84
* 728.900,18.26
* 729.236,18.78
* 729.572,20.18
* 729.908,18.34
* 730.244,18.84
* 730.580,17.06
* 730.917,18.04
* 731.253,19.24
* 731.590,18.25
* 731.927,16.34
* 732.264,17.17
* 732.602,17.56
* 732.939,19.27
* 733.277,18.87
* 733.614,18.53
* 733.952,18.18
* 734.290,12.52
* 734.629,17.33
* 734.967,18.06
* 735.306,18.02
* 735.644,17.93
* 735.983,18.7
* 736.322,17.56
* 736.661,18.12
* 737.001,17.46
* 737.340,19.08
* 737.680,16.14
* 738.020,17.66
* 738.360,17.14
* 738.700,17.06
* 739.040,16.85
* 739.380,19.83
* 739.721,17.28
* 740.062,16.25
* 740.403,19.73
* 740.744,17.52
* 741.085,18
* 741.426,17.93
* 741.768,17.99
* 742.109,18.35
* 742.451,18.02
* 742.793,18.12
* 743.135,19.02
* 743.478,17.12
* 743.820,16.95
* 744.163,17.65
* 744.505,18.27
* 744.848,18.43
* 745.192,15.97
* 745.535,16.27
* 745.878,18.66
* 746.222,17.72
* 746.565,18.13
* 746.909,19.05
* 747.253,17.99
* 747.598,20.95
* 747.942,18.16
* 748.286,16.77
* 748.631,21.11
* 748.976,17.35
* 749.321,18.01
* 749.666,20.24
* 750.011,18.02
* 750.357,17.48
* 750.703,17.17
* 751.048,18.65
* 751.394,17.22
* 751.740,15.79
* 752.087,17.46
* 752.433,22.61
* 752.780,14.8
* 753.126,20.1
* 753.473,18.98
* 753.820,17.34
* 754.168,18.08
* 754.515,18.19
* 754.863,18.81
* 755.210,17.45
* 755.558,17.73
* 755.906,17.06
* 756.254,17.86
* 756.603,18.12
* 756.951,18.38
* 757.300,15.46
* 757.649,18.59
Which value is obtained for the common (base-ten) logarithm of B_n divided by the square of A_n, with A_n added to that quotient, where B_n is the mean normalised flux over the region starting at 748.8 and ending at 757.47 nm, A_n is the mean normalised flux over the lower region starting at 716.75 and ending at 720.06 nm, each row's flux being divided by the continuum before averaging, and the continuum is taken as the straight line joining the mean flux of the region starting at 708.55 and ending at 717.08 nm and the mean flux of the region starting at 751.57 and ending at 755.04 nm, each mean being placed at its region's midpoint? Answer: 0.2956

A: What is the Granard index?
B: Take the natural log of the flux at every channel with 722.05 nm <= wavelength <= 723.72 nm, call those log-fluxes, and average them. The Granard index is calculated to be 2.96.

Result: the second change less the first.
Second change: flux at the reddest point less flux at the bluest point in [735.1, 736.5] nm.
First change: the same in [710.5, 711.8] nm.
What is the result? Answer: -1.5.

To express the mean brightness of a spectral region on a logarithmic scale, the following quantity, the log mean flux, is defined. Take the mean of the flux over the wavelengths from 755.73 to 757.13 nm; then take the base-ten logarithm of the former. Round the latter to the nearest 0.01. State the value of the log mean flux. 1.25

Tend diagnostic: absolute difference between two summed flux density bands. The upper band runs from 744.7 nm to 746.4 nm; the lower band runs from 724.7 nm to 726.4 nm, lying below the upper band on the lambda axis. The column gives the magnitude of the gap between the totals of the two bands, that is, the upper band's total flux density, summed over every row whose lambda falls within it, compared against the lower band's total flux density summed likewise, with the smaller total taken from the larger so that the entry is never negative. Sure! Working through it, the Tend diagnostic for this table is 13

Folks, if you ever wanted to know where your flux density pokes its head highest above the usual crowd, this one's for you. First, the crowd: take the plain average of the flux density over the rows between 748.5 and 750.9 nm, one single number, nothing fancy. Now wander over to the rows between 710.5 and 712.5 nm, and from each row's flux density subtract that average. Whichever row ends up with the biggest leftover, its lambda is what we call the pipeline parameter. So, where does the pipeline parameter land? 712.308 nm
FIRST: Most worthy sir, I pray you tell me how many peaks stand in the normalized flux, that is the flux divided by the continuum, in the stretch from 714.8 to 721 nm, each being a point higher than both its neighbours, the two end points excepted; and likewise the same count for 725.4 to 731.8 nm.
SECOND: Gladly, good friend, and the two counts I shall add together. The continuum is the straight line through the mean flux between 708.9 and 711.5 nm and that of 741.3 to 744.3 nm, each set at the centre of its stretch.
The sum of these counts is 12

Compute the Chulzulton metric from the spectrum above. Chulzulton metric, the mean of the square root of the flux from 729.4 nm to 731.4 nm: 4.31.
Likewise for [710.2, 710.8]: 4.40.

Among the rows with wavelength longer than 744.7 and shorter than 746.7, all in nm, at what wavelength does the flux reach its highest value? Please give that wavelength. 745.878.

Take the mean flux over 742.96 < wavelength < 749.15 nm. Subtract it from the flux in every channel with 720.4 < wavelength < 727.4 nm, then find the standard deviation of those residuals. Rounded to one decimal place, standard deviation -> 1.3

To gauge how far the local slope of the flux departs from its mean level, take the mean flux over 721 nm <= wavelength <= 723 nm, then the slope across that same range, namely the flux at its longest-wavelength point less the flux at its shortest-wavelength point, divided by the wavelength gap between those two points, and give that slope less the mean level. -19.6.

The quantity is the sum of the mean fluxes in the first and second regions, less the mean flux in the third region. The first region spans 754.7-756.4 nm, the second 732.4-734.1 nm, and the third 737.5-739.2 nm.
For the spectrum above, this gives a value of 19.3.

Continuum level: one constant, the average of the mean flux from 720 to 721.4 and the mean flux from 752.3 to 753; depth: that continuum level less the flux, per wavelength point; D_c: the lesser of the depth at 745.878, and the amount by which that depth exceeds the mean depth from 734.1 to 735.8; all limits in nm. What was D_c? -1.9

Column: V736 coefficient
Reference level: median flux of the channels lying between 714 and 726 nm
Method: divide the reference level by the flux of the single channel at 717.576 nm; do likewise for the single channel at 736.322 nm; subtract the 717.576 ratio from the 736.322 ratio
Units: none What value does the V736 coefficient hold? 0.140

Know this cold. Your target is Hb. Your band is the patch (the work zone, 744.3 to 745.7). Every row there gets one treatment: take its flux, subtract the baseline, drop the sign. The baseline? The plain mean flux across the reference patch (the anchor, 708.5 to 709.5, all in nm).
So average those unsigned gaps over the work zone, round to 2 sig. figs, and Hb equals 2.3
